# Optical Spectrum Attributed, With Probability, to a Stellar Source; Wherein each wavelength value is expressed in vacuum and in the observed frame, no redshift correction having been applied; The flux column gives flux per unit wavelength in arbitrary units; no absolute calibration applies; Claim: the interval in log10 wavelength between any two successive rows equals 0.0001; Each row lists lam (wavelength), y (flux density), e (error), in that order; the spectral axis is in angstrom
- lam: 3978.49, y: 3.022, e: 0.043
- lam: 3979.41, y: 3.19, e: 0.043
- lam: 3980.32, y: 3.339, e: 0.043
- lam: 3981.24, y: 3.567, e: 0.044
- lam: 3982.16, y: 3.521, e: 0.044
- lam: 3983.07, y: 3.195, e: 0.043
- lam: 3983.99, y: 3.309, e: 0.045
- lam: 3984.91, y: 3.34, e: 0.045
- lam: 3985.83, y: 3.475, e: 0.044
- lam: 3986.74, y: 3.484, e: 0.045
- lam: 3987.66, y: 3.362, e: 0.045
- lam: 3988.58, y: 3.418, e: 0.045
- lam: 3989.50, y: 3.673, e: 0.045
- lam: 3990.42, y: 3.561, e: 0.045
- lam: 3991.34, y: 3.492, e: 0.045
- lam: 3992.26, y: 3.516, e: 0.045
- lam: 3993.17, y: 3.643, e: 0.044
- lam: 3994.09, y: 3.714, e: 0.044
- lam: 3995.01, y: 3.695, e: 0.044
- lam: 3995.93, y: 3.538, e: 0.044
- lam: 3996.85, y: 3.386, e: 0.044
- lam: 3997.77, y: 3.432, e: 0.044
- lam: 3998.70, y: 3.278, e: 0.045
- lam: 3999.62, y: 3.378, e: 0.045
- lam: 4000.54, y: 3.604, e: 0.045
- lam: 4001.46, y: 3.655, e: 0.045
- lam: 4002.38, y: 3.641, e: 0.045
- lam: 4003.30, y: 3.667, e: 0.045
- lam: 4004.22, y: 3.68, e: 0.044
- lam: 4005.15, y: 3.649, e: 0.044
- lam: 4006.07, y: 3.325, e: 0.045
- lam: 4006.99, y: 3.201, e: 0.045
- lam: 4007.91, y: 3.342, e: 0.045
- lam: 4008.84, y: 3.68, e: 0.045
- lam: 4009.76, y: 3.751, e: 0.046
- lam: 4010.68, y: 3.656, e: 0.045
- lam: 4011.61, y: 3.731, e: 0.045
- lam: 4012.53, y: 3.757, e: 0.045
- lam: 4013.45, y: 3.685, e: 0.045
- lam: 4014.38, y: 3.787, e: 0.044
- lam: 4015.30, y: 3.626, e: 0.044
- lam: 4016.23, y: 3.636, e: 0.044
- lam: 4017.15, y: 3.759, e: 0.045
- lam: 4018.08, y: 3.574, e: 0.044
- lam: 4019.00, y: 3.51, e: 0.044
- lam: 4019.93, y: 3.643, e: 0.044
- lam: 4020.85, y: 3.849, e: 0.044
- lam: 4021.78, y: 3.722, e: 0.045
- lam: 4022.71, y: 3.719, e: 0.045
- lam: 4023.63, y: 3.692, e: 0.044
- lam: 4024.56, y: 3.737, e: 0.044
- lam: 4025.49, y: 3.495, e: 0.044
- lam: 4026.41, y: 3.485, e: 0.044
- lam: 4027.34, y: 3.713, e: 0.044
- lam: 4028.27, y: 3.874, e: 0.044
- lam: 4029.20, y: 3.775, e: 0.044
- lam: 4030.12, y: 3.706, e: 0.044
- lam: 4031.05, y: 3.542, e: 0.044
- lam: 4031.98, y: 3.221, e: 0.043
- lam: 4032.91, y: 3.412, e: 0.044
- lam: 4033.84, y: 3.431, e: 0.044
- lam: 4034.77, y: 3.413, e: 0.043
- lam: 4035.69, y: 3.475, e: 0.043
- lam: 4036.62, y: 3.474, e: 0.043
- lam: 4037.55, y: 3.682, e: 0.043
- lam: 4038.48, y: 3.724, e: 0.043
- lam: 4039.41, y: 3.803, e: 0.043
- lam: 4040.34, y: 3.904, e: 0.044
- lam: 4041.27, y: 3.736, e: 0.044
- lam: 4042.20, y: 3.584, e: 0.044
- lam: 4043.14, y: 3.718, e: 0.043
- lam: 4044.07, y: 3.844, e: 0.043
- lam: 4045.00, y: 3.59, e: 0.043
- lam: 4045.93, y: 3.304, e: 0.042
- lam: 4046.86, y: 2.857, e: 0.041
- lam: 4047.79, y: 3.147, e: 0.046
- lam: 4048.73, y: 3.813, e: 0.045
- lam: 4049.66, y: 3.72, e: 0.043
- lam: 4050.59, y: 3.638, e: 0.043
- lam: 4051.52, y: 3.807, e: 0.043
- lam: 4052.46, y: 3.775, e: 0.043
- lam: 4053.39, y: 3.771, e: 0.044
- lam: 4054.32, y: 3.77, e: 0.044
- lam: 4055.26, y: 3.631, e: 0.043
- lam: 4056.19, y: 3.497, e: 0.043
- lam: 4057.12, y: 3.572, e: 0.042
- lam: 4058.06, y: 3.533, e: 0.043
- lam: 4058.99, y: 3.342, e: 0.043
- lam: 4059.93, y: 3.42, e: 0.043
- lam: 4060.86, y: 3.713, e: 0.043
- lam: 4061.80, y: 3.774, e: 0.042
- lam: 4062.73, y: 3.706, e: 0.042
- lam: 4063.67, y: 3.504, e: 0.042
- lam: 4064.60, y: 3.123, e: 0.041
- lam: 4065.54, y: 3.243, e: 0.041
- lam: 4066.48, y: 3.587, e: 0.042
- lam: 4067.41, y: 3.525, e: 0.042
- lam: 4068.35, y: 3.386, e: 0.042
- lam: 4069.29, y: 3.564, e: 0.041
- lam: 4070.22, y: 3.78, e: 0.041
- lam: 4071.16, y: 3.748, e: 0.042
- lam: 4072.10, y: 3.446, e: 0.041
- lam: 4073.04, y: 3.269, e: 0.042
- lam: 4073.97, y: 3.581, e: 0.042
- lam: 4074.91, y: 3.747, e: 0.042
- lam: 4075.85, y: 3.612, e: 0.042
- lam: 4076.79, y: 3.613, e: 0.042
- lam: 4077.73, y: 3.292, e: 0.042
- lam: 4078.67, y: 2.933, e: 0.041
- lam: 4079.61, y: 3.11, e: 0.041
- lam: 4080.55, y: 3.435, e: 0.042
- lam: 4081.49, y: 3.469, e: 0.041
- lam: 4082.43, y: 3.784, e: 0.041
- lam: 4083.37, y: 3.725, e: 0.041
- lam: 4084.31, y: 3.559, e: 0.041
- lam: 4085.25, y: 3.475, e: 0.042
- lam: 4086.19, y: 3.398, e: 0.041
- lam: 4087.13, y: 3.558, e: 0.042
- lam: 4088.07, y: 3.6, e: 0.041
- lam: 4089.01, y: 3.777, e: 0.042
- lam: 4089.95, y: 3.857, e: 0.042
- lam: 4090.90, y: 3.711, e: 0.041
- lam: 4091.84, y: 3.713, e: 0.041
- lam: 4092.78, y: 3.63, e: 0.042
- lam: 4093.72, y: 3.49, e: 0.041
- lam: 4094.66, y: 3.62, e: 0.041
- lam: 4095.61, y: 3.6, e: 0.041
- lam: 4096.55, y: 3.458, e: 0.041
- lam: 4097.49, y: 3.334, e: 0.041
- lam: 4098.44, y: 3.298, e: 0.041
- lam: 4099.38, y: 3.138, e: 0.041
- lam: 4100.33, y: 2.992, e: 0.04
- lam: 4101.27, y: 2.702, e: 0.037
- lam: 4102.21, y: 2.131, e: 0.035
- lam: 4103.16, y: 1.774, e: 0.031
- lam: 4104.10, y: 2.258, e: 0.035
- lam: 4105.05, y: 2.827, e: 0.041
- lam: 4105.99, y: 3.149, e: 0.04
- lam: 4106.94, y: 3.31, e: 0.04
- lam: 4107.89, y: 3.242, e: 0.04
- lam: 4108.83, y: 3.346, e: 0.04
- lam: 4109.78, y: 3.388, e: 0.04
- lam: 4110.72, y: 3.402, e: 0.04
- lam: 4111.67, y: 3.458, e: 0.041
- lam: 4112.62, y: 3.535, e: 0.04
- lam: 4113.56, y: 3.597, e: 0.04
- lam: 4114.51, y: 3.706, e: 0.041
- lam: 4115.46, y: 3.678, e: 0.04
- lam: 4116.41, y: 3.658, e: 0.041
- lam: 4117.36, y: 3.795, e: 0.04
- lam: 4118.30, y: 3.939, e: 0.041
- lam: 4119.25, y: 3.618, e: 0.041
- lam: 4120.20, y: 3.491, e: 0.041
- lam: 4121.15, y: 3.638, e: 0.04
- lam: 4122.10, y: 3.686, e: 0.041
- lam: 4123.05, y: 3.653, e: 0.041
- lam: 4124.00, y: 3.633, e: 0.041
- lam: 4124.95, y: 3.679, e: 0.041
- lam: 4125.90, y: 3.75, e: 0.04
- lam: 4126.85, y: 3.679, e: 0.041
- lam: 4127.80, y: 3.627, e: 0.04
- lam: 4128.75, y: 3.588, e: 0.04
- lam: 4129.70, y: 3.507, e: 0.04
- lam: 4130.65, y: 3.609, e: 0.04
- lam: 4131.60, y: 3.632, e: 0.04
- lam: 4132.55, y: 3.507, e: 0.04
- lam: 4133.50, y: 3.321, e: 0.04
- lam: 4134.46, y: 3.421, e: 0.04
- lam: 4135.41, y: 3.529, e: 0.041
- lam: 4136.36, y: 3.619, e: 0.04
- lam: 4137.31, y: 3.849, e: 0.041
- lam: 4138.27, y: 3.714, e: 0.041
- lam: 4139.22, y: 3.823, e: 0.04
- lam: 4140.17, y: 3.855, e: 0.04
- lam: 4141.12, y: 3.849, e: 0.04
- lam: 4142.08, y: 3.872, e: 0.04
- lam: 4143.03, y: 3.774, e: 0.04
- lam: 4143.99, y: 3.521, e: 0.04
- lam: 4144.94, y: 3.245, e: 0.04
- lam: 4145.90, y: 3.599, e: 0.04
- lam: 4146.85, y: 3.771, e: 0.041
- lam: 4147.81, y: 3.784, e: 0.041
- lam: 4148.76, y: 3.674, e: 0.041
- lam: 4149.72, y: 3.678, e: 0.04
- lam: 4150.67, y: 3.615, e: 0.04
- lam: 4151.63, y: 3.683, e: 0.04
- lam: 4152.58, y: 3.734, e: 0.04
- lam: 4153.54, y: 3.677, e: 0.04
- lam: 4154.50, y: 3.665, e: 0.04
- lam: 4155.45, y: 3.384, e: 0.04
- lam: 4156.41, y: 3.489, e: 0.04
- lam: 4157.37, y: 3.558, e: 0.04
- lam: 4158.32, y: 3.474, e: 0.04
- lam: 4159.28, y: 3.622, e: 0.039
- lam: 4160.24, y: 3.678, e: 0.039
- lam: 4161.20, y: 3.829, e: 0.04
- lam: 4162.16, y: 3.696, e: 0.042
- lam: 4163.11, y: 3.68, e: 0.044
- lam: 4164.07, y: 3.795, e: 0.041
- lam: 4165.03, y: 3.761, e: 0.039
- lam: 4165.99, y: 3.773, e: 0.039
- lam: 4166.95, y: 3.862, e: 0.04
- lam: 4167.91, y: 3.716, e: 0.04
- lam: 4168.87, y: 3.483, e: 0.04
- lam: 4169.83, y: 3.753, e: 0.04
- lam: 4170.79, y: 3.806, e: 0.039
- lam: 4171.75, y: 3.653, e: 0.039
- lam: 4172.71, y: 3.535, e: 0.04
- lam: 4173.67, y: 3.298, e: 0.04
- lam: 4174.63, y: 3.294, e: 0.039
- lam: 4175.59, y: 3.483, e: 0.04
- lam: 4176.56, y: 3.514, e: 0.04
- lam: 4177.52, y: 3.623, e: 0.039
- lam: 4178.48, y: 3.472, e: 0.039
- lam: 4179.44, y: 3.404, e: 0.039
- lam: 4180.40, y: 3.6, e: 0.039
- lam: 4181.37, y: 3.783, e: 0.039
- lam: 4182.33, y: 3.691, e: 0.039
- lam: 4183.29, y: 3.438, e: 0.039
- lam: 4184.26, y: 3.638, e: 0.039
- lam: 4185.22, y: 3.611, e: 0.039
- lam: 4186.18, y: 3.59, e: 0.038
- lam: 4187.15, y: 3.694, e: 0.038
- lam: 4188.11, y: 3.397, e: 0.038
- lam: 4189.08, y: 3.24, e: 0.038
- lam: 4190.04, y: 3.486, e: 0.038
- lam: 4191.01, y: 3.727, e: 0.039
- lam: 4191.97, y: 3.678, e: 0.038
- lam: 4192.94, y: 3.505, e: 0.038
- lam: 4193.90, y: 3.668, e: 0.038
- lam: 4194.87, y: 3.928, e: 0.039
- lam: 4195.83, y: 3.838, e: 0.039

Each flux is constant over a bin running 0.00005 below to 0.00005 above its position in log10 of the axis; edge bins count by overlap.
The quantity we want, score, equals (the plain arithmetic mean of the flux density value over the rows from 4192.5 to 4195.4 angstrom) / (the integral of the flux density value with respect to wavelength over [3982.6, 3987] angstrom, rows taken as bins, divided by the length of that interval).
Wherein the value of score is 1.10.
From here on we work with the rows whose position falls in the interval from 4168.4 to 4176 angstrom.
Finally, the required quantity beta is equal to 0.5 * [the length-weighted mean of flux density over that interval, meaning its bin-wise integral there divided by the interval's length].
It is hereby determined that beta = 1.77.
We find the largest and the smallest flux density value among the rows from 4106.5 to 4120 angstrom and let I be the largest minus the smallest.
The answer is 0.70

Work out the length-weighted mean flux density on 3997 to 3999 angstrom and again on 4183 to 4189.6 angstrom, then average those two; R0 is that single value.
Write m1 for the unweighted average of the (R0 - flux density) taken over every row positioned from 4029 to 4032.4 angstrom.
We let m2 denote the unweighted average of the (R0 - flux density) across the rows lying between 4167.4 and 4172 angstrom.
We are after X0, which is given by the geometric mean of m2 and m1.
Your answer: 0.178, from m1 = -0.13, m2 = -0.25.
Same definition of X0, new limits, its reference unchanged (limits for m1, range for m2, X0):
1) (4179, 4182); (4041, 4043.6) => 0.199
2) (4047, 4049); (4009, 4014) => 0.114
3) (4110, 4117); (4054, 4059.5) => 0.133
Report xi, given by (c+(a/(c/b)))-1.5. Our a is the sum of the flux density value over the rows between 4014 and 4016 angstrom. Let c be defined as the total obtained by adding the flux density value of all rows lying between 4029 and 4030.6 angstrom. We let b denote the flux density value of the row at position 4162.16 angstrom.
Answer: 9.64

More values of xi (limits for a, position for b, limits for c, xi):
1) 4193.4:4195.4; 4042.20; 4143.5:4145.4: 9.29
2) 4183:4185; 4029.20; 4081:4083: 9.44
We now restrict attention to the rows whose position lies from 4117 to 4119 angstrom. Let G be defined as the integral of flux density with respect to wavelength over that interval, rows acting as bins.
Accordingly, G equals 7.7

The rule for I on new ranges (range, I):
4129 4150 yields 0.63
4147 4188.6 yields 0.57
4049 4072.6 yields 0.68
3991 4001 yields 0.44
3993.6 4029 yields 0.67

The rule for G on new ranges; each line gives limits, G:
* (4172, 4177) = 17.2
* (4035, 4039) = 14.4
